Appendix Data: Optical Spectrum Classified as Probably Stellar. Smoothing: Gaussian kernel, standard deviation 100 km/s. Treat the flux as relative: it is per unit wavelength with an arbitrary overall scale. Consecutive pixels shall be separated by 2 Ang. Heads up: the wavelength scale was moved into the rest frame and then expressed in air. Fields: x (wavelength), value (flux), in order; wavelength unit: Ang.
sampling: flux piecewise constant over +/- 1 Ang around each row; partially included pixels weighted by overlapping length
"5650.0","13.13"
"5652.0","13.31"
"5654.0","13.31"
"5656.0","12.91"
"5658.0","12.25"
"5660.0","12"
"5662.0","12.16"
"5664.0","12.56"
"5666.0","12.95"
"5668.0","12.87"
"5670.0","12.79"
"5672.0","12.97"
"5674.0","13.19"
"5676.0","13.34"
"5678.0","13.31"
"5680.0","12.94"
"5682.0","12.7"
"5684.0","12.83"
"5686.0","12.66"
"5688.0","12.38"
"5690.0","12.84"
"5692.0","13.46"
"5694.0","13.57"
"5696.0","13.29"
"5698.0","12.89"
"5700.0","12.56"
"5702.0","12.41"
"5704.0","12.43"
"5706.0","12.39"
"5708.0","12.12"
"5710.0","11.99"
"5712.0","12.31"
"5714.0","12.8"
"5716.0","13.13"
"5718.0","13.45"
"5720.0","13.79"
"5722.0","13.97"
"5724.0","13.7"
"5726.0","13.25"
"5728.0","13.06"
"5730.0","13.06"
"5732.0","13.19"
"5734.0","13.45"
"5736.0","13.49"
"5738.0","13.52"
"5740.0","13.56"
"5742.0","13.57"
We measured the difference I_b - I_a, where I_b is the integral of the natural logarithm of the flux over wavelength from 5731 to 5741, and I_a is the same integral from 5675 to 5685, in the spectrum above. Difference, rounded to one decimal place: 0.3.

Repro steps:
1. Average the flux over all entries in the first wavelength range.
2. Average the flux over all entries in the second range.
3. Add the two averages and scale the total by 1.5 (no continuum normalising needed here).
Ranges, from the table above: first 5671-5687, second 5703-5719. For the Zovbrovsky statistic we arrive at 38.4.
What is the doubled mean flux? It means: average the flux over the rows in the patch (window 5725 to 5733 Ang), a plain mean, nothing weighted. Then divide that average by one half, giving 26.3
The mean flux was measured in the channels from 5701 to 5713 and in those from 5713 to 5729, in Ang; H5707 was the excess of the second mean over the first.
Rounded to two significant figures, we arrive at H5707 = 1.1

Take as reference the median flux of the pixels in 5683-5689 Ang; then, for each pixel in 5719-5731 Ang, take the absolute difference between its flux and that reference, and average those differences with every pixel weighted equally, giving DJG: 0.81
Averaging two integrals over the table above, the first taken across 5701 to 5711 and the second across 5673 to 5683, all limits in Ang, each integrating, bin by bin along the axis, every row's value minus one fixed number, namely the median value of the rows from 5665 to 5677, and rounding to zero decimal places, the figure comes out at -3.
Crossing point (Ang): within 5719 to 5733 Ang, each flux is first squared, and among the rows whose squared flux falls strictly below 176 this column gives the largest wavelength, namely 5732.0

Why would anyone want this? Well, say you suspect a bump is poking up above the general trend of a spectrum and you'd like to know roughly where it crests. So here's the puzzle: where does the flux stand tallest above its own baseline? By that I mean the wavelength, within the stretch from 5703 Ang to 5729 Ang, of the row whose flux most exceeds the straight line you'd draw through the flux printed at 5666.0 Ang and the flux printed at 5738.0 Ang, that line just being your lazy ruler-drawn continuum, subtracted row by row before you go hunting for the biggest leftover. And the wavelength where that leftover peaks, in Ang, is 5722.0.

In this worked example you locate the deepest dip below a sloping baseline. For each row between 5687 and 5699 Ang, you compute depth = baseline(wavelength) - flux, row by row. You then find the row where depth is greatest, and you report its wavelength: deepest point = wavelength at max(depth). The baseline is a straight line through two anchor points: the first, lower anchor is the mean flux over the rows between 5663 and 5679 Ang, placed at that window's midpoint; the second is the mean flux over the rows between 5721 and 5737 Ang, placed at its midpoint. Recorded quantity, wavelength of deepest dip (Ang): 5688.0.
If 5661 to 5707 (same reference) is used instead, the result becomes 5706.0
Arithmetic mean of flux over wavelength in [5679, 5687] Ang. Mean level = 12.8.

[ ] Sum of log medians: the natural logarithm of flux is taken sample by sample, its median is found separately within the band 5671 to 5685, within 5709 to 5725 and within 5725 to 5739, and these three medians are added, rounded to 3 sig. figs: 7.73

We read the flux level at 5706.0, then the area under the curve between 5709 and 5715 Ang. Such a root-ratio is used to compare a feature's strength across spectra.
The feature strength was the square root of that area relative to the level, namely 2.447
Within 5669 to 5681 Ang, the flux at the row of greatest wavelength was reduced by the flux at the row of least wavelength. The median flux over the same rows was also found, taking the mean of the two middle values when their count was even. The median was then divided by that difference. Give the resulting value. 87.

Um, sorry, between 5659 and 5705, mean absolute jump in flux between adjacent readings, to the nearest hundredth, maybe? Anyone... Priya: 0.24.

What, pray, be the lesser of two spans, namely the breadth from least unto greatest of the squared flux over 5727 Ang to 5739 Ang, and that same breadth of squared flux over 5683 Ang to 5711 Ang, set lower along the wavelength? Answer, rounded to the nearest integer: 12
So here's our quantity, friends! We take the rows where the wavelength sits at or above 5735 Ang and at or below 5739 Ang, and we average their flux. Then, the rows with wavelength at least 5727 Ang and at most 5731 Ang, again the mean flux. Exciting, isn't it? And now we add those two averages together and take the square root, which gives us 5.15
